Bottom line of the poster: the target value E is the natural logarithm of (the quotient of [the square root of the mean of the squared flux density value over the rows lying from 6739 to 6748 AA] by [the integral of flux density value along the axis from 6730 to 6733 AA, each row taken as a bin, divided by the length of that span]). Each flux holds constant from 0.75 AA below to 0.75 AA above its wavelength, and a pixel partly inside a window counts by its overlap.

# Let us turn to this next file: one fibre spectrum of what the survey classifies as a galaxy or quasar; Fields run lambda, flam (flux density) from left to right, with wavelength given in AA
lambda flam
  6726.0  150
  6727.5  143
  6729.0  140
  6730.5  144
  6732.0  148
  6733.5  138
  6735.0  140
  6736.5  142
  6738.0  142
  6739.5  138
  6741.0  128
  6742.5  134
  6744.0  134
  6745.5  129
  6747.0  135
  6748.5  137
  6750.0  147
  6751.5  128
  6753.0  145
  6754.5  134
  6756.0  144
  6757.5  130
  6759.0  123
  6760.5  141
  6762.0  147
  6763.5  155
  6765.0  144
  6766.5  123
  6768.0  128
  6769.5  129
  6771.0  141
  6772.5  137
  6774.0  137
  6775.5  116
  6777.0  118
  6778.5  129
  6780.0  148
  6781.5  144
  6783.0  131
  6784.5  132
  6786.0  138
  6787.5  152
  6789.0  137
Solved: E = -0.09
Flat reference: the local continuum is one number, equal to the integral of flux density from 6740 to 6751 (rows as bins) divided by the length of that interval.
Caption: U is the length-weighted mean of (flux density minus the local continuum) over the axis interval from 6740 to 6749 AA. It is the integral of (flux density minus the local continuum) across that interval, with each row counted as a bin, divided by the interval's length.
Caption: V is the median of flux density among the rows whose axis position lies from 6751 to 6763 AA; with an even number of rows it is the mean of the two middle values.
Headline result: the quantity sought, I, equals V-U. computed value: 139.4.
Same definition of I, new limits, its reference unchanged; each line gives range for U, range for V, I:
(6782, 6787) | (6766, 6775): 132.7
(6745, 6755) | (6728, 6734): 140.1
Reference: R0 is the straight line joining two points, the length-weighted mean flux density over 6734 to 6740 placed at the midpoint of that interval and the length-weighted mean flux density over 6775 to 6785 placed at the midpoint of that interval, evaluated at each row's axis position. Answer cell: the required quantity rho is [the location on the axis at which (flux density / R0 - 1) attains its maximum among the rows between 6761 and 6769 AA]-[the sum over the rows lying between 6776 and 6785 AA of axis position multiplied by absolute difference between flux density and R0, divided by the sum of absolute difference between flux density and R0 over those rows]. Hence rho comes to -16.1 AA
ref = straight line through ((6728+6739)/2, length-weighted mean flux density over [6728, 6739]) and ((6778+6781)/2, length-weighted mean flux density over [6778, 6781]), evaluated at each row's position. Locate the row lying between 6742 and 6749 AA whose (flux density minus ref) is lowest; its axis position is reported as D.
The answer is 6745.5 AA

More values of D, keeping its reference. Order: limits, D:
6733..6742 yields 6741.0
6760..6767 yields 6766.5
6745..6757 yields 6751.5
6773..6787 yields 6775.5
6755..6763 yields 6759.0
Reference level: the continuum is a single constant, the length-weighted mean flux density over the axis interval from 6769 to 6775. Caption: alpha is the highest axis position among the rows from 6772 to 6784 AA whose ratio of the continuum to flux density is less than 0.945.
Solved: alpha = 6781.5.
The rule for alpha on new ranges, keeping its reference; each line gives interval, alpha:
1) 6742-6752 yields 6750.0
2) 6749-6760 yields 6756.0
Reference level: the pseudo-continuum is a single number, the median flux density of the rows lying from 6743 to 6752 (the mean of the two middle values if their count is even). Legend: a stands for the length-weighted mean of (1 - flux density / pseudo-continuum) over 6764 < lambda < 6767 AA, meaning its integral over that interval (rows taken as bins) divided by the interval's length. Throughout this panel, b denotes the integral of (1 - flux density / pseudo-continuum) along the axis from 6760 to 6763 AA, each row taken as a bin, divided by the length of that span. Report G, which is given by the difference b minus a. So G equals -0.07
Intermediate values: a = -0.01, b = -0.08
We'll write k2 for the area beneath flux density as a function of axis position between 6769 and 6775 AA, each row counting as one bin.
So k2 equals 813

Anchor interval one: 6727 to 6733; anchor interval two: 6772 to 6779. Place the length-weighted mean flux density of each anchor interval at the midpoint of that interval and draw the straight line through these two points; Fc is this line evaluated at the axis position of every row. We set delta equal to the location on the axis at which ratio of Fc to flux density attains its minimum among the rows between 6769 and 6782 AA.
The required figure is 6780.0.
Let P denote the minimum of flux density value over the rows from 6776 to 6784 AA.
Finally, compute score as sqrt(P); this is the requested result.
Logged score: 10.9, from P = 118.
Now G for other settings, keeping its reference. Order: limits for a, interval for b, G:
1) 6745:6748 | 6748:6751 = -0.06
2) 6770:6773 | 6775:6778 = 0.15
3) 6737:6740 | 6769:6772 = 0.03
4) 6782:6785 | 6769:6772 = -0.02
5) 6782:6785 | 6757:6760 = 0.04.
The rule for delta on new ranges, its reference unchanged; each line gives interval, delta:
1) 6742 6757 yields 6750.0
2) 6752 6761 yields 6756.0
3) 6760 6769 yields 6763.5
